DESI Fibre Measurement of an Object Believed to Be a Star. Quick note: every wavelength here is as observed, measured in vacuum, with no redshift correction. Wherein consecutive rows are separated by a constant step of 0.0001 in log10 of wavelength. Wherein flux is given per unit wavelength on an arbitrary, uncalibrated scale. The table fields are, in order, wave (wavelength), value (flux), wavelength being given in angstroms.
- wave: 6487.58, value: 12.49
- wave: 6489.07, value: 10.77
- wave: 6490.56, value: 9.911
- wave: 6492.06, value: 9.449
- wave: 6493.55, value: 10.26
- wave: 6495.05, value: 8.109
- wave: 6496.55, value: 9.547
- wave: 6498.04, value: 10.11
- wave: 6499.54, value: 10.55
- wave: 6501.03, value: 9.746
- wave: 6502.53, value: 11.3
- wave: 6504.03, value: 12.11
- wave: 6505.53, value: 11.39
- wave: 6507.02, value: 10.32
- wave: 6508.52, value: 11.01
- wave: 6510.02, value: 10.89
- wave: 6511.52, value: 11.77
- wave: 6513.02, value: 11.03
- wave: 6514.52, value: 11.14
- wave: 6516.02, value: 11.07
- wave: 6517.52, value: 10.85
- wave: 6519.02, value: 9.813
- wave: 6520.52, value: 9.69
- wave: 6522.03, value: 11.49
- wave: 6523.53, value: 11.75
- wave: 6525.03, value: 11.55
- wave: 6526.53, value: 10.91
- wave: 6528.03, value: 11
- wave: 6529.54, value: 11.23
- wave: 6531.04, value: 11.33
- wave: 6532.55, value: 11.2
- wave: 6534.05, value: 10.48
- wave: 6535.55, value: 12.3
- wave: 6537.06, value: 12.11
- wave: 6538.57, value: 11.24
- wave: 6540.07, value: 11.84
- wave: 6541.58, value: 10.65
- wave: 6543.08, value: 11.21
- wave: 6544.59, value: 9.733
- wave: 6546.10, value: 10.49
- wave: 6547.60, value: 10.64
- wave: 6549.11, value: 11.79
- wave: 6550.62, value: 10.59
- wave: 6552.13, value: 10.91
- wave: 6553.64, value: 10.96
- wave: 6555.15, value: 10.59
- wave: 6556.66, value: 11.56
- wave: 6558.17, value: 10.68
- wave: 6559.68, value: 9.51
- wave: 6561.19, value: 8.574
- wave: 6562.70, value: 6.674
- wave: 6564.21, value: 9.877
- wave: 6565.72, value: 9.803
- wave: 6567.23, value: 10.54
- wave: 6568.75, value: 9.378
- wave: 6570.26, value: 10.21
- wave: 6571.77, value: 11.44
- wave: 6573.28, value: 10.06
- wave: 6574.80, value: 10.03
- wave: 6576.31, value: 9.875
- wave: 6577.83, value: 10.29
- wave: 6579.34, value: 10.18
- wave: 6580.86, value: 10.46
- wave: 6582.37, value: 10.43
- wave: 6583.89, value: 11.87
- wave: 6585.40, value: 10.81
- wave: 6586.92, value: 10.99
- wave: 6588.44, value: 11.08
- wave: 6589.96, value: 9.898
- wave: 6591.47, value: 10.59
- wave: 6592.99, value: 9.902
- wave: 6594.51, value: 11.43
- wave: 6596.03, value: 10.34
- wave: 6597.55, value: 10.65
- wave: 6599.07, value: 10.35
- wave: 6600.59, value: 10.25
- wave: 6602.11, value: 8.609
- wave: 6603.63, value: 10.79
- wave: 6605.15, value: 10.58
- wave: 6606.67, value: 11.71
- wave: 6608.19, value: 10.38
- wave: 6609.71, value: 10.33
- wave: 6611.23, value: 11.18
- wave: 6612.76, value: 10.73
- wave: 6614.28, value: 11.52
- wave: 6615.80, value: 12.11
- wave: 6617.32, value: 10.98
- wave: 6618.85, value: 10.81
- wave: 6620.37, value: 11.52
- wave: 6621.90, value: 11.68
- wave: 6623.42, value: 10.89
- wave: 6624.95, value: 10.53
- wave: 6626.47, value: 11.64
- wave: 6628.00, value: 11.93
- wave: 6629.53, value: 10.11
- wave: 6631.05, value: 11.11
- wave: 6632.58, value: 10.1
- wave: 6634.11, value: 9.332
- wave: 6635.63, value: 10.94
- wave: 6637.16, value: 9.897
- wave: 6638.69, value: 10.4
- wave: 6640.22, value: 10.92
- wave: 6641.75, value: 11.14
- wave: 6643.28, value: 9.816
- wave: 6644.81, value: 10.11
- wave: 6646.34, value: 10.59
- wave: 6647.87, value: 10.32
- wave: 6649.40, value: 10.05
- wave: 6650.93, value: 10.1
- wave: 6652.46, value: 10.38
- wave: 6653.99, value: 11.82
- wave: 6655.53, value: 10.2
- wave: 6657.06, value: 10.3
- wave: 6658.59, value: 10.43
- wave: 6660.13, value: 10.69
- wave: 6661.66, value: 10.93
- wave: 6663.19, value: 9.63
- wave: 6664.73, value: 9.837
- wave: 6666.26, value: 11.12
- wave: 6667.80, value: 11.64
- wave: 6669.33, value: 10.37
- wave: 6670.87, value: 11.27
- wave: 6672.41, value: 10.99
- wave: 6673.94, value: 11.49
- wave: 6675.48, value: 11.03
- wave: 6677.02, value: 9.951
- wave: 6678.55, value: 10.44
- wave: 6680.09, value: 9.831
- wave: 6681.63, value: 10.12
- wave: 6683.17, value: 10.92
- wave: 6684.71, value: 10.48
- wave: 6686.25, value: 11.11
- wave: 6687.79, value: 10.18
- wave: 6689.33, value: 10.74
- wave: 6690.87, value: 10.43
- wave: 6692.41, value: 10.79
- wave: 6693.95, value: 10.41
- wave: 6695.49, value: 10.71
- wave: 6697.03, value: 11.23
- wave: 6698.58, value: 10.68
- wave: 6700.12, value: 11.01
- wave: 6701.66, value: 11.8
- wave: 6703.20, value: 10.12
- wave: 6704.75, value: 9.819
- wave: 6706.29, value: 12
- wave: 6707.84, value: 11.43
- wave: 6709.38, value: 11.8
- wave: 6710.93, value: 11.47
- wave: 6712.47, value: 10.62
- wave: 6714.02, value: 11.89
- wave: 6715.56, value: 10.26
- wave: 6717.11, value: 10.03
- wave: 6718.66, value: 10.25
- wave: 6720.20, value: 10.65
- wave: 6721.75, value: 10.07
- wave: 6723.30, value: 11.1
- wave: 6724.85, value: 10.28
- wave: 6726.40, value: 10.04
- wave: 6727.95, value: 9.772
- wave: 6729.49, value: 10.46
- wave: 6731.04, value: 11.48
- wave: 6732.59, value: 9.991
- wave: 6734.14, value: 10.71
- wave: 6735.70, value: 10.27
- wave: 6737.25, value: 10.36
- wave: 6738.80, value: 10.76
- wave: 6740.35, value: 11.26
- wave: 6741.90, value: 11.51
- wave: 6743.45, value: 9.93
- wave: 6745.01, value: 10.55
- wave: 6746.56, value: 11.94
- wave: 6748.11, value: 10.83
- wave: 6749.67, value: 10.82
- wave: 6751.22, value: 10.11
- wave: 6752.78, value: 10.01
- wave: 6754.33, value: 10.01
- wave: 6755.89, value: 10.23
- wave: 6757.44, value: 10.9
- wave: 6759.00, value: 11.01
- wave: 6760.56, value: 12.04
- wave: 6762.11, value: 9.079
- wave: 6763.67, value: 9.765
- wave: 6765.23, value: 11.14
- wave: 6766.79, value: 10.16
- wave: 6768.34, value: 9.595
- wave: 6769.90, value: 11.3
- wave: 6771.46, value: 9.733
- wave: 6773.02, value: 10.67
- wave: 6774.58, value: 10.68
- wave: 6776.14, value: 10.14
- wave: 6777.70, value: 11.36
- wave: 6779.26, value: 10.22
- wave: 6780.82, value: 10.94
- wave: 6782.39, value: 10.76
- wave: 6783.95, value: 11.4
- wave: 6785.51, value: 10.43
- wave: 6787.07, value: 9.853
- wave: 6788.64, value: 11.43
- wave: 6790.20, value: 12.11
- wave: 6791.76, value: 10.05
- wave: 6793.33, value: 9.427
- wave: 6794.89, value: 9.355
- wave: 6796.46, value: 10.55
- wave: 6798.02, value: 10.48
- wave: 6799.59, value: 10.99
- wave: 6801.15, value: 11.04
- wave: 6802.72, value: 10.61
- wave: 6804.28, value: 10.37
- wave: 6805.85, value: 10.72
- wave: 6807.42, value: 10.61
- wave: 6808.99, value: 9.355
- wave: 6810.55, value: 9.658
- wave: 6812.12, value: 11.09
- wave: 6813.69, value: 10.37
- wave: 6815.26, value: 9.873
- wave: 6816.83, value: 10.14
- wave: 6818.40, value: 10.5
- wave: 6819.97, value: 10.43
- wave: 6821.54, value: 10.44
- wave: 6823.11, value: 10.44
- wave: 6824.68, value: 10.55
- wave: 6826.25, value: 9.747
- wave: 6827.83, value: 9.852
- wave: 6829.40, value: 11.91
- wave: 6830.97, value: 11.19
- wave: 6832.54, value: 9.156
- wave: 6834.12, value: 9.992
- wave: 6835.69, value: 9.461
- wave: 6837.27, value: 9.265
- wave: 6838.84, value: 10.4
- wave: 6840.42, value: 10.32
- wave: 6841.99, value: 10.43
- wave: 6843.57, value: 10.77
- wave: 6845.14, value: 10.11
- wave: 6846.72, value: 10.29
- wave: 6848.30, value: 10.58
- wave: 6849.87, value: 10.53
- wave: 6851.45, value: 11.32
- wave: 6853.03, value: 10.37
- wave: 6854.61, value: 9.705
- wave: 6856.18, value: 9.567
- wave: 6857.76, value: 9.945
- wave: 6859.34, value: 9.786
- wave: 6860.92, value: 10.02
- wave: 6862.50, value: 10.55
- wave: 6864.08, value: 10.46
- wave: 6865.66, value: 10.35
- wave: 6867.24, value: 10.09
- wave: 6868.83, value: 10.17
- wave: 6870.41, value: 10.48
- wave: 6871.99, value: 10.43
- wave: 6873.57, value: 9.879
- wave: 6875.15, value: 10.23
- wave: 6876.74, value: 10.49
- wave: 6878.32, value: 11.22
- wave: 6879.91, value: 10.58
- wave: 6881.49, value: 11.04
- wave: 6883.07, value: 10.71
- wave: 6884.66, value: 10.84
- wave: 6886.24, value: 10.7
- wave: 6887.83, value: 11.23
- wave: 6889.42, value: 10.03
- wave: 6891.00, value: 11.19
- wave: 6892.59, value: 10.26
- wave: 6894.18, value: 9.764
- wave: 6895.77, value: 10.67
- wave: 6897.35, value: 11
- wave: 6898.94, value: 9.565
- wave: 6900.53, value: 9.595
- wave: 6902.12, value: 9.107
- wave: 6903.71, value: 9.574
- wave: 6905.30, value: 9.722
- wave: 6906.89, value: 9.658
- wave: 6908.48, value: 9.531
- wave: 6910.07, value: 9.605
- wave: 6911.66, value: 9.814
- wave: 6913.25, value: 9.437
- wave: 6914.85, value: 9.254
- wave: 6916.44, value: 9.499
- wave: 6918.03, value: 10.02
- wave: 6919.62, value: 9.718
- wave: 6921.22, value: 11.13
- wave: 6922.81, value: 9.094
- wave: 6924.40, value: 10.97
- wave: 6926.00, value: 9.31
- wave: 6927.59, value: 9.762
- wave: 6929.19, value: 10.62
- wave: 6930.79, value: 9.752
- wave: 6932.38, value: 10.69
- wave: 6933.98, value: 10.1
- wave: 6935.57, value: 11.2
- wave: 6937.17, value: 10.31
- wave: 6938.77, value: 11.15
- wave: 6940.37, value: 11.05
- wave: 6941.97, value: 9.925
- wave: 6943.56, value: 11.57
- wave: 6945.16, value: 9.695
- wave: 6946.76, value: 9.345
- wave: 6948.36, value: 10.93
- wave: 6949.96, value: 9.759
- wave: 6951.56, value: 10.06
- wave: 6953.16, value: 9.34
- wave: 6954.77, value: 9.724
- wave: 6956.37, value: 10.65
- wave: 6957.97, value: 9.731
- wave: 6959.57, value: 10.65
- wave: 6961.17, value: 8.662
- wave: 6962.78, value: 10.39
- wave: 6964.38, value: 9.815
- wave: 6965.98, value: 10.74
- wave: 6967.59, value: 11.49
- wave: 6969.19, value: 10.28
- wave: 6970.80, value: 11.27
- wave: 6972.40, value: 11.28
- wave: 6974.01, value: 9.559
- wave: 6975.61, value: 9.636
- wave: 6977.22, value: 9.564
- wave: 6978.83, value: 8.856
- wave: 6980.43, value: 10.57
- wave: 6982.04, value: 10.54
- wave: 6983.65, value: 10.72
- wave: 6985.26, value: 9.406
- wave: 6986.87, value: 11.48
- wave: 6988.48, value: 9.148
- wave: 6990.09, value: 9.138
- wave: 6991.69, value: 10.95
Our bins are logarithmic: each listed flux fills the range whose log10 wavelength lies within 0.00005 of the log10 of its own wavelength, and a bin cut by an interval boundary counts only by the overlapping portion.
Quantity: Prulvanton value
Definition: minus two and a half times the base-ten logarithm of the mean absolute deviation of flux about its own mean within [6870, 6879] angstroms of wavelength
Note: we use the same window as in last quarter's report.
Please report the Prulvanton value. 1.4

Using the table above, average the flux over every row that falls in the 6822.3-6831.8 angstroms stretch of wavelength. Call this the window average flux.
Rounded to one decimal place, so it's 10.6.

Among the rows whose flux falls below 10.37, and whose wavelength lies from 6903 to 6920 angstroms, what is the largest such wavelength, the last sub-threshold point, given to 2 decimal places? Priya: 6919.62 angstroms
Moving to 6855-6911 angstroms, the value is 6910.07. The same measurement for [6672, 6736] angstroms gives 6735.70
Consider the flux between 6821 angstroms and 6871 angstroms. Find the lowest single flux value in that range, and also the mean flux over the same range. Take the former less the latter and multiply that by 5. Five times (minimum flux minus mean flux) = -5.5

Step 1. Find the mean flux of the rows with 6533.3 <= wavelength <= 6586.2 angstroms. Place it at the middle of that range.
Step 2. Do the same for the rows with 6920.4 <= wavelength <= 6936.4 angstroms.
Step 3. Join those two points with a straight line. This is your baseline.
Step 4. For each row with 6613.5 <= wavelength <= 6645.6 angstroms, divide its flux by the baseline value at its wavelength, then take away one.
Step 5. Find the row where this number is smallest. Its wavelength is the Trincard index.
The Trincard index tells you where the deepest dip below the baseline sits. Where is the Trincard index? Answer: 6634.11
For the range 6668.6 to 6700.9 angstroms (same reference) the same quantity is 6680.09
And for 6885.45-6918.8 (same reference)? 6902.12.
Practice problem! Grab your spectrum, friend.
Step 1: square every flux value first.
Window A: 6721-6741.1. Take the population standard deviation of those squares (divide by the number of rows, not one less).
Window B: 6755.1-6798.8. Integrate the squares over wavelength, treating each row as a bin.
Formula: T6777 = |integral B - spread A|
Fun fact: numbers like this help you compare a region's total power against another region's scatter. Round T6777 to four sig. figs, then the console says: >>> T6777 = 4859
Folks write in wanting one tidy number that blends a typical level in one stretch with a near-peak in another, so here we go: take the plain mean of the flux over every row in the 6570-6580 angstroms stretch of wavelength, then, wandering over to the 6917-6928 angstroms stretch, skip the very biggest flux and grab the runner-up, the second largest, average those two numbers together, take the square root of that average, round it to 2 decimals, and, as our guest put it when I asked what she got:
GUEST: 3.26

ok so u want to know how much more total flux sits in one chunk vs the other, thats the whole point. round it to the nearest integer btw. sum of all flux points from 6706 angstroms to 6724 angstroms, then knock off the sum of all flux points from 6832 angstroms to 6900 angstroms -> -312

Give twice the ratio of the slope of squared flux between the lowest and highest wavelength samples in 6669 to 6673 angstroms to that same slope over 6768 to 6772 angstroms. 10.1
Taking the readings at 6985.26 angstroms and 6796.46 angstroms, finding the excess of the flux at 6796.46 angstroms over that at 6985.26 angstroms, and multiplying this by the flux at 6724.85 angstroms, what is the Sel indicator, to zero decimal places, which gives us 12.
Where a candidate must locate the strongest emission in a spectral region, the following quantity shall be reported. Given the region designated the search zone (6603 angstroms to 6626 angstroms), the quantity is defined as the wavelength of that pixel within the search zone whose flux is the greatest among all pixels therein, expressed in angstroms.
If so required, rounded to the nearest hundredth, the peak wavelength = 6615.80 angstroms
